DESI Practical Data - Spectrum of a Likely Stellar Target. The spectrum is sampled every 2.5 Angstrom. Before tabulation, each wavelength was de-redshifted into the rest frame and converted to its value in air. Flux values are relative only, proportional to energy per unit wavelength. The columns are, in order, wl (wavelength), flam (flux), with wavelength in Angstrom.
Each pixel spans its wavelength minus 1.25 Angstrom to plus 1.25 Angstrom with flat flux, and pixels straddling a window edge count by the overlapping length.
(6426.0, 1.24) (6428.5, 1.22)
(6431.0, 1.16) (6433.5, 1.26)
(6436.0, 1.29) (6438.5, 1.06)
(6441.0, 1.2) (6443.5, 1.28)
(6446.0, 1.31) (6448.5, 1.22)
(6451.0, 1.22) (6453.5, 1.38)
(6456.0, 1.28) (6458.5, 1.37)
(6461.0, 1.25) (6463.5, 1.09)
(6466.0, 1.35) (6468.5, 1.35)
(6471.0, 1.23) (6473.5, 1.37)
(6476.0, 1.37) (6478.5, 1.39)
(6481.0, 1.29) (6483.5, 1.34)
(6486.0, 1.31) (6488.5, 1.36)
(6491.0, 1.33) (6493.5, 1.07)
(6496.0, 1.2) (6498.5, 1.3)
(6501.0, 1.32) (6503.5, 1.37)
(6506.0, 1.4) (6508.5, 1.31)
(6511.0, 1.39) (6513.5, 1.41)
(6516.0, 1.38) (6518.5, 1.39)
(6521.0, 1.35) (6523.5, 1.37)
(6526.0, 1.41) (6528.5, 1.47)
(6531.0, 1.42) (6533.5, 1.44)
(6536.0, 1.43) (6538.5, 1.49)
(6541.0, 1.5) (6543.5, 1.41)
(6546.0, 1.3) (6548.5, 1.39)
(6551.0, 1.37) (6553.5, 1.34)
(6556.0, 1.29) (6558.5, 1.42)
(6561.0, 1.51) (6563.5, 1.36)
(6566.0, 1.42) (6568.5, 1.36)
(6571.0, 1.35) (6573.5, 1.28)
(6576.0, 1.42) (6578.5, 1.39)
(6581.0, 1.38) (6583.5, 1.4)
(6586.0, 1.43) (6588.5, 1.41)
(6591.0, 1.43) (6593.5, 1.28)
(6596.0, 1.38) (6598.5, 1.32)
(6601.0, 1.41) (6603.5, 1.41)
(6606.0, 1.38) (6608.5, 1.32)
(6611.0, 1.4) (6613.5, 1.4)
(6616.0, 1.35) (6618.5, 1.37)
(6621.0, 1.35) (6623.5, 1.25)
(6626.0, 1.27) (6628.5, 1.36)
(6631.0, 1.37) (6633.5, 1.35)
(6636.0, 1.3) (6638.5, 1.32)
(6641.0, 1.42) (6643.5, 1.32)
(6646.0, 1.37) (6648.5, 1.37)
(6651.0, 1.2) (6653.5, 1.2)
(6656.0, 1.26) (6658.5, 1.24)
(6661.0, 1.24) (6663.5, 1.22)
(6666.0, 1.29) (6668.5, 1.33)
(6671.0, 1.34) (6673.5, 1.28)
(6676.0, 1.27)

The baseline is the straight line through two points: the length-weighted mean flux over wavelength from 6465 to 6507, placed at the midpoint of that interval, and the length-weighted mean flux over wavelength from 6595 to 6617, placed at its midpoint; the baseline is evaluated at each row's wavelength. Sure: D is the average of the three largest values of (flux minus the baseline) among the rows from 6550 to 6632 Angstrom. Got 0.10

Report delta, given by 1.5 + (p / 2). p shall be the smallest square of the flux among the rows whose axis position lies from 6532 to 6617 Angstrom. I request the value 2.32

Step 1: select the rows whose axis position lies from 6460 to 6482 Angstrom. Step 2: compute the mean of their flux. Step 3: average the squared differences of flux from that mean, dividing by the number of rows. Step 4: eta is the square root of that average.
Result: 0.09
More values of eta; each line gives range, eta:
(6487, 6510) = 0.10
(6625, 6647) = 0.04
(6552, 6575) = 0.07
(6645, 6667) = 0.06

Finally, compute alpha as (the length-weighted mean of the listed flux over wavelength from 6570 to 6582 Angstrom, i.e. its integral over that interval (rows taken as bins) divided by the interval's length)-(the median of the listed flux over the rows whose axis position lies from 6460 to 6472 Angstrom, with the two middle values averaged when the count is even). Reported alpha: 0.114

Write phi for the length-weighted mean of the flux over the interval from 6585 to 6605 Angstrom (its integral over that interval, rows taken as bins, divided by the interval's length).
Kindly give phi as 1.38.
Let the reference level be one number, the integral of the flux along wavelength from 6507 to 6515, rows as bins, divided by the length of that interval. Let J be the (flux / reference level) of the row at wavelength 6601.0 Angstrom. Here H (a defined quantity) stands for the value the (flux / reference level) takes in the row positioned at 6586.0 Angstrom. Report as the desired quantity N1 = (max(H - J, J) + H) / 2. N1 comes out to 1.04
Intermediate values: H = 1.04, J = 1.03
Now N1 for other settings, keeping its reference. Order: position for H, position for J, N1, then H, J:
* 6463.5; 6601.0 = 0.91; 0.79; 1.03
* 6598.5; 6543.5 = 1.00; 0.96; 1.03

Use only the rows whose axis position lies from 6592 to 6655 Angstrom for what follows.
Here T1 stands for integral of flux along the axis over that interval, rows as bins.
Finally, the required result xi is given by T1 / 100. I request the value 0.843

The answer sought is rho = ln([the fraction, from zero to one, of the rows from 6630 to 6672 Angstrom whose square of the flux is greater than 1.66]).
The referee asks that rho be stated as -0.44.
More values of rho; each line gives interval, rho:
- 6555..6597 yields -0.13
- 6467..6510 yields -0.19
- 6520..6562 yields 0.00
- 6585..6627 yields -0.19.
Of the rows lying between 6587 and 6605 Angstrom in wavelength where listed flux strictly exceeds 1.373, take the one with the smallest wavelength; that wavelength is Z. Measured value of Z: 6588.5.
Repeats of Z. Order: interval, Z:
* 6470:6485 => 6478.5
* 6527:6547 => 6528.5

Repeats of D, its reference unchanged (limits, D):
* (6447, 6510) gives 0.08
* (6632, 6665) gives -0.01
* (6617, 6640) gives -0.02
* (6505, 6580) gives 0.16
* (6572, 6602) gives 0.06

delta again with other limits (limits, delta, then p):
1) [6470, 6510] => 2.07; 1.1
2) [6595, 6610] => 2.37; 1.7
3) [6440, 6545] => 2.07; 1.1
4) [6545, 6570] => 2.33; 1.7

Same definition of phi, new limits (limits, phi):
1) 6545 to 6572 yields 1.37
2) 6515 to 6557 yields 1.40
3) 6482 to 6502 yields 1.28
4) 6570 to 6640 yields 1.36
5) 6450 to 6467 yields 1.28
